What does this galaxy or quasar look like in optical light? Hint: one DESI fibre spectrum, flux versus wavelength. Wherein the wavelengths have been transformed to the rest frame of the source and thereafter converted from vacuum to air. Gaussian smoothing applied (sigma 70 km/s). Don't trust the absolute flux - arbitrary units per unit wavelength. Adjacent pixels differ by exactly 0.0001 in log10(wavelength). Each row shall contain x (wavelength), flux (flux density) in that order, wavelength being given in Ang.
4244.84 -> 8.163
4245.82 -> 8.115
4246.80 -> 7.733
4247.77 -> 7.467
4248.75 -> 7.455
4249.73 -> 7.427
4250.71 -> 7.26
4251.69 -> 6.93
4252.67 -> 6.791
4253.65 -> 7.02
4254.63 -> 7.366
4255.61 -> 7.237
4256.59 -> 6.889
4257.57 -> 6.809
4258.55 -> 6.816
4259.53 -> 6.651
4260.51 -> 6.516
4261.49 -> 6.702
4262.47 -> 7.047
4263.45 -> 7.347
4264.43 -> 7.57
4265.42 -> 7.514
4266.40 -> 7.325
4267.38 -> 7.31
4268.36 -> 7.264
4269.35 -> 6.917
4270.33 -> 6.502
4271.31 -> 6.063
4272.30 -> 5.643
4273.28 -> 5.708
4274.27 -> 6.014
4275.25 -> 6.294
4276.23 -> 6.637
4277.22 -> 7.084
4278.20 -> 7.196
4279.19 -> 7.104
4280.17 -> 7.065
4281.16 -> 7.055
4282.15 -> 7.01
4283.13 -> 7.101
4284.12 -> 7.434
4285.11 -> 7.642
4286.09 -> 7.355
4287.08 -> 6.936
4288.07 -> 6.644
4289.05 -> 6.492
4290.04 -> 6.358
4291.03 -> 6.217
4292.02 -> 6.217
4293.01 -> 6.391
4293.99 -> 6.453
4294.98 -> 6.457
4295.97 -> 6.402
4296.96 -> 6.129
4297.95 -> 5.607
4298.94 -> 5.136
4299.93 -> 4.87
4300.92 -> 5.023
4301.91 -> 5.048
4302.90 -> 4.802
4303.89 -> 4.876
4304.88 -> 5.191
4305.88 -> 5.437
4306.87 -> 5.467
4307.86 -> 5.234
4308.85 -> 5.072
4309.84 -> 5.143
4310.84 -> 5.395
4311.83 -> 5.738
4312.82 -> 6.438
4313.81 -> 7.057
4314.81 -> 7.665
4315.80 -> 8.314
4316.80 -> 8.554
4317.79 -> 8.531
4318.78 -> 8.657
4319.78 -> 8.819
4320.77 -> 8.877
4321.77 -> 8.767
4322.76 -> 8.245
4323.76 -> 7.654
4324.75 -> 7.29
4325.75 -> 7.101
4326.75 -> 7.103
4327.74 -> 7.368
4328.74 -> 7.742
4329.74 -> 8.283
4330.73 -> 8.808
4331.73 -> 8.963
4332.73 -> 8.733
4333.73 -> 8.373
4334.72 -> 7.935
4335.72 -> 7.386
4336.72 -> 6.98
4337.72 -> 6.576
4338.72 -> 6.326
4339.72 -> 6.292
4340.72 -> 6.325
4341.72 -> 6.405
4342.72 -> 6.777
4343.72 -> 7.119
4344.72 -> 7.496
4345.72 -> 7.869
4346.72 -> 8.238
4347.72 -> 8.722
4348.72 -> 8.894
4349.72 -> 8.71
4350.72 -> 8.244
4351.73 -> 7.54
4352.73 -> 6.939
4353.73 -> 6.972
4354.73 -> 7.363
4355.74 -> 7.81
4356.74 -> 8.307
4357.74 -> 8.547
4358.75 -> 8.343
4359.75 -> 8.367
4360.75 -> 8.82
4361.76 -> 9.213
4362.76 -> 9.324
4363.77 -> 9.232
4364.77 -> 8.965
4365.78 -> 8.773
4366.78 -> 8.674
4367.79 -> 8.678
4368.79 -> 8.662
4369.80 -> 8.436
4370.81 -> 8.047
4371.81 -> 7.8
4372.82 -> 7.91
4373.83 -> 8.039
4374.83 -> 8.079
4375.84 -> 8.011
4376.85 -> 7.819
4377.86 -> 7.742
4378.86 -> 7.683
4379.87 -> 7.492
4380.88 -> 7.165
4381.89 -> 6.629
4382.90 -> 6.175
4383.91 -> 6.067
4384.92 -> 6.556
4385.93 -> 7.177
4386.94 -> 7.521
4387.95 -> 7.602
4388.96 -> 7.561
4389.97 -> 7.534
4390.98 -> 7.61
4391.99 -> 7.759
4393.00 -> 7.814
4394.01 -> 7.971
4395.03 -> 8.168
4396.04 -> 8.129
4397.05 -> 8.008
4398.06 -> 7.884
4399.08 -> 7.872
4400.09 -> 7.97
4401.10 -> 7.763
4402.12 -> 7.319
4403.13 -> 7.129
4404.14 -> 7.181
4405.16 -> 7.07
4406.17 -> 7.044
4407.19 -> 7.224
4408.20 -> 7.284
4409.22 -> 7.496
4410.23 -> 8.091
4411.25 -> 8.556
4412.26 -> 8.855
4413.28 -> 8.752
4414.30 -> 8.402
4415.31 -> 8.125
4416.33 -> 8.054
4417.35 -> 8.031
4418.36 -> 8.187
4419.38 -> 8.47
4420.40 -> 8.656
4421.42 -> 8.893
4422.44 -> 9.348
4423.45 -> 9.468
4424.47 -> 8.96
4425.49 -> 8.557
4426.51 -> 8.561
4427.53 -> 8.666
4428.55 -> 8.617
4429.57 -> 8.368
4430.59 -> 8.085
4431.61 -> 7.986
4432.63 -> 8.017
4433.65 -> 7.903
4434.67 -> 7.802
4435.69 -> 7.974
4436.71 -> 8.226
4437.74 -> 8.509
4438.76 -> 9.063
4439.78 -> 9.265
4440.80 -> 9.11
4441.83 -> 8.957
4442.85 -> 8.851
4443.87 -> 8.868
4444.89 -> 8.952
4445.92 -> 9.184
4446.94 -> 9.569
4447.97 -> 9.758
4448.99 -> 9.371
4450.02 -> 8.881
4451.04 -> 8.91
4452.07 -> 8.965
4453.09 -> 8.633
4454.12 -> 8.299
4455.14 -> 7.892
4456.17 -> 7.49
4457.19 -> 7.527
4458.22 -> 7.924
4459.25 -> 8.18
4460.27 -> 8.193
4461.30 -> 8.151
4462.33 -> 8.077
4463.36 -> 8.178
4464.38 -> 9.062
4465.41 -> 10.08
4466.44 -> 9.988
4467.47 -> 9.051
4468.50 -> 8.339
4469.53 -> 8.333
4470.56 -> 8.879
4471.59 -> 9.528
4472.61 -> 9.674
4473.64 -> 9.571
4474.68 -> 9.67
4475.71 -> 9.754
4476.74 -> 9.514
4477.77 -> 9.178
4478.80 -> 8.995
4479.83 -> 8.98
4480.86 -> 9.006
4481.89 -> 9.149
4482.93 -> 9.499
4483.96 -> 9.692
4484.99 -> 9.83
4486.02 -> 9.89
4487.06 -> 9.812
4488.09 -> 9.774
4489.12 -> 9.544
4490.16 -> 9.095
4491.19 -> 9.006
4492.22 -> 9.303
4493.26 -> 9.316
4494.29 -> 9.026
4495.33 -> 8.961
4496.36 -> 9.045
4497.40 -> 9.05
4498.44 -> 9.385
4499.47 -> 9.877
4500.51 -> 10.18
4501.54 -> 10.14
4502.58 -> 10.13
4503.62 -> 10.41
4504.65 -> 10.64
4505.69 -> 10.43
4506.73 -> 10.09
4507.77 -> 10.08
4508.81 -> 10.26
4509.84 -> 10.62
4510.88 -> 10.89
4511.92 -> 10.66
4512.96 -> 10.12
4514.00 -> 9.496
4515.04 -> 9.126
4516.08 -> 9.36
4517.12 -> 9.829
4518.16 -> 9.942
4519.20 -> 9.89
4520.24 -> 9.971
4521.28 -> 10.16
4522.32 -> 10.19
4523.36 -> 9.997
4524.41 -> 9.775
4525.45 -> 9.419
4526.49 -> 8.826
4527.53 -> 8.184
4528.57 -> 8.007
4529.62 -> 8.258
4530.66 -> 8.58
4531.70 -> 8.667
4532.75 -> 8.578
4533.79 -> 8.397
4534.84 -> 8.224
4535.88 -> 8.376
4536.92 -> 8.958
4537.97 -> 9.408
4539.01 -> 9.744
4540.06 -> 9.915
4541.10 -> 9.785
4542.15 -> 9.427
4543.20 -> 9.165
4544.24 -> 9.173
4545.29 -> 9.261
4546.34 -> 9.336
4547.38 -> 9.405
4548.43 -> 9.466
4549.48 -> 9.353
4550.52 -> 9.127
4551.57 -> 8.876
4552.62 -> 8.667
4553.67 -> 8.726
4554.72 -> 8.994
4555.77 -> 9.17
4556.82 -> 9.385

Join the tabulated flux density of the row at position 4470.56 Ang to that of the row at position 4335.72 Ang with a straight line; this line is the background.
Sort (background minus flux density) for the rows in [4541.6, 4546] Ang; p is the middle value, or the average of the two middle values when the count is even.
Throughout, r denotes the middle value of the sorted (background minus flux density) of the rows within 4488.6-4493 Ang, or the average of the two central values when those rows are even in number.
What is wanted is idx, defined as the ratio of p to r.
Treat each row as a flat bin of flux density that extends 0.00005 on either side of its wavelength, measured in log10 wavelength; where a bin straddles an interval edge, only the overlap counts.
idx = -5.3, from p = 0.5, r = -0.09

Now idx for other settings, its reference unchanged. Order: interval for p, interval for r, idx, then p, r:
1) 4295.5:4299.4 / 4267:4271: -2.5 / 1.1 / -0.44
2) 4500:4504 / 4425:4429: 5.0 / -0.9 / -0.19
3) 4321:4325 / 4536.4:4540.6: -12.7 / -0.7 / 0.06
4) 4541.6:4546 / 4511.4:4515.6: -1.1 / 0.5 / -0.45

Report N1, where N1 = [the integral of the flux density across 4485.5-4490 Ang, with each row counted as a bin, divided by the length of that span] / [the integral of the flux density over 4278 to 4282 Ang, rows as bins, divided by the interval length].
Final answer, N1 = 1.37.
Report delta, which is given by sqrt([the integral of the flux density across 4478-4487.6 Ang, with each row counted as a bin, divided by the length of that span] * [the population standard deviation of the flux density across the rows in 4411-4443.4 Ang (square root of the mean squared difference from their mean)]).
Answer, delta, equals 2.1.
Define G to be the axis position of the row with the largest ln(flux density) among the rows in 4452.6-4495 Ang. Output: 4465.41 Ang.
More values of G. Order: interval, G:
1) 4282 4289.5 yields 4285.11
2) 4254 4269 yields 4264.43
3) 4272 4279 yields 4278.20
